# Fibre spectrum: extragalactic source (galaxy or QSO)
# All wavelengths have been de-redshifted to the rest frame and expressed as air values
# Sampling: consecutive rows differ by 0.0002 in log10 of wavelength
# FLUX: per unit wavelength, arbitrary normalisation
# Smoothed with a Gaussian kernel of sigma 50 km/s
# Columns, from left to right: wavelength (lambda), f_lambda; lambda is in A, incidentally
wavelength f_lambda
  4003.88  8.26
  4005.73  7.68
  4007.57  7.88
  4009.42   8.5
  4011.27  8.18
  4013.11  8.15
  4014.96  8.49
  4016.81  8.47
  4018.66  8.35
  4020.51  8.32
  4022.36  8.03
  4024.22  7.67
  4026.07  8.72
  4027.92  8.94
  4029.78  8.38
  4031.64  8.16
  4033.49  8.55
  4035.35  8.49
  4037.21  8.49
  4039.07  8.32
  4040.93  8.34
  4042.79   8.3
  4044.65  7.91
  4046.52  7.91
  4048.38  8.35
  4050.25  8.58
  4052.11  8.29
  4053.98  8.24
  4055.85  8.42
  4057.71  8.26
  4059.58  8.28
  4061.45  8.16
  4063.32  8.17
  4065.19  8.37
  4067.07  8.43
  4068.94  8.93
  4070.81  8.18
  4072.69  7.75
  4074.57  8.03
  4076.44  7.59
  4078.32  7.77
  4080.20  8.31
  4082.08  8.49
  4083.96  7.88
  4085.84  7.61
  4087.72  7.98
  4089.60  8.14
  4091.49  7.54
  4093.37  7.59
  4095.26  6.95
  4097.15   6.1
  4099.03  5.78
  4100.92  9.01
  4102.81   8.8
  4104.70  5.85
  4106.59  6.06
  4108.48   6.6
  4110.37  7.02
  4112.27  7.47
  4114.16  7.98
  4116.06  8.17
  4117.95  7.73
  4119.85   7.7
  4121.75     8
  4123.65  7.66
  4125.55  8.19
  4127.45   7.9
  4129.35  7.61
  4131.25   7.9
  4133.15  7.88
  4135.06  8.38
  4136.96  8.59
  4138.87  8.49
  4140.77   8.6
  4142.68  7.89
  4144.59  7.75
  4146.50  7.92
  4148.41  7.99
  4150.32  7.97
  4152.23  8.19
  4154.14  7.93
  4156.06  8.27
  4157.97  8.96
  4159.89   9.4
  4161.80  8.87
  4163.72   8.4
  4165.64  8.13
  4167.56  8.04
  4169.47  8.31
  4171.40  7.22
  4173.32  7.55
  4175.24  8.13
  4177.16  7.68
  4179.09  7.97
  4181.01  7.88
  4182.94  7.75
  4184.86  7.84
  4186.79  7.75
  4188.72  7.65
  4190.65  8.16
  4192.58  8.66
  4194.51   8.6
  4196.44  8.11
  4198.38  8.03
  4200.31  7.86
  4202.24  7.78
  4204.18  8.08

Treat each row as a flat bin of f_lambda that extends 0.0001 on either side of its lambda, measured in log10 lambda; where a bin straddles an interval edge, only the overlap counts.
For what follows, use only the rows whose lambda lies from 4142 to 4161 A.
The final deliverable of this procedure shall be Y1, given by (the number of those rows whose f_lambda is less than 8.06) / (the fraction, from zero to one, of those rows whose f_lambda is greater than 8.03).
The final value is 15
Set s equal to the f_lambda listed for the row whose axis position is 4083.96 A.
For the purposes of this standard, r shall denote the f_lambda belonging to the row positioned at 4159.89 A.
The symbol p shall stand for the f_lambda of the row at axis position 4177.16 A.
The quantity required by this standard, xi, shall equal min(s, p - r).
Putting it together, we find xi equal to -1.7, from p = 7.68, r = 9.4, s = 7.88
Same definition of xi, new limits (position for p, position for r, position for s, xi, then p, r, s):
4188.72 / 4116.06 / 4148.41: -0.5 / 7.65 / 8.17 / 7.99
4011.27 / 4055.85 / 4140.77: -0.2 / 8.18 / 8.42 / 8.6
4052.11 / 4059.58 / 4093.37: 0.0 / 8.29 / 8.28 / 7.59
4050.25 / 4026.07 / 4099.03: -0.1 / 8.58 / 8.72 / 5.78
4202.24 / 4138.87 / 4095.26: -0.7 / 7.78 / 8.49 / 6.95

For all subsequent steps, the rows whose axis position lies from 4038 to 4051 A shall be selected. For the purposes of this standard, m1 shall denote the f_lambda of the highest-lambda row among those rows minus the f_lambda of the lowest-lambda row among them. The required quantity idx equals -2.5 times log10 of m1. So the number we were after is 1.5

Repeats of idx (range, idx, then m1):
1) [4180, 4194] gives 0.3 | 0.8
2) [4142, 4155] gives 3.5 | 0.0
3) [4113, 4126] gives 1.7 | 0.2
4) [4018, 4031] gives 3.8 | 0.0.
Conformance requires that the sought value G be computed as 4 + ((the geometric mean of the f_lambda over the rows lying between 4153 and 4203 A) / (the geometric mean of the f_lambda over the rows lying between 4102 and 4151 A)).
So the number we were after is 5.05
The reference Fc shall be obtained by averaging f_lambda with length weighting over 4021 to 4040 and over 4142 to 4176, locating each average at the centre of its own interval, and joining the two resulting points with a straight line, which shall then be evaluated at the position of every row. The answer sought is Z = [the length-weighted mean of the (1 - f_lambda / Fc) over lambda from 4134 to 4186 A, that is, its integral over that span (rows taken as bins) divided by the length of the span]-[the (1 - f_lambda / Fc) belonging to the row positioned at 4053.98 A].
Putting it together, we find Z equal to -0.010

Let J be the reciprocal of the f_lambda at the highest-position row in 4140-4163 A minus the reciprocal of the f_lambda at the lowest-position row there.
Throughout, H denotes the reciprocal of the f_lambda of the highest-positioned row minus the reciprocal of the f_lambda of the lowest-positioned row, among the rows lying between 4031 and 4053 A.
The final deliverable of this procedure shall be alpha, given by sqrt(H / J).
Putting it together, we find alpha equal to 0.7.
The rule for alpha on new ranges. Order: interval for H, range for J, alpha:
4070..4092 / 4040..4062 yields 2.0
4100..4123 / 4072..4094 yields 2.3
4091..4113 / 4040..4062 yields 0.7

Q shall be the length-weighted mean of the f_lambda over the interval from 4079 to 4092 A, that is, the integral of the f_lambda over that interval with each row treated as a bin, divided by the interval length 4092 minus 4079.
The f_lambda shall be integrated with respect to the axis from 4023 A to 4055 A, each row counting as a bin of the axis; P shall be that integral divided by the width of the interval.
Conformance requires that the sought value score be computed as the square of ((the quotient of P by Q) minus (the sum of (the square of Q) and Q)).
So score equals 5040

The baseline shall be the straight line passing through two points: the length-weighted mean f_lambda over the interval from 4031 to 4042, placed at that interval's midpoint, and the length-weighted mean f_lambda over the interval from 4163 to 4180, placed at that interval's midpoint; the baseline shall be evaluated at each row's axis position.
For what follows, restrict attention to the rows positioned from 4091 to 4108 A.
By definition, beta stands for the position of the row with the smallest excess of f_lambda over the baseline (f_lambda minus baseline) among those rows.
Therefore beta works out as 4099.03 A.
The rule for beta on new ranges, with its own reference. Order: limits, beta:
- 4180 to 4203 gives 4188.72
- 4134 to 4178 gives 4171.40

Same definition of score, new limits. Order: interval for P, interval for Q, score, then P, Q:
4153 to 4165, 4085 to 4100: 3366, 8.6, 7.2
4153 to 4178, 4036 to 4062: 5751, 8.2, 8.3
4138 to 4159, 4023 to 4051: 5898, 8.2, 8.3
